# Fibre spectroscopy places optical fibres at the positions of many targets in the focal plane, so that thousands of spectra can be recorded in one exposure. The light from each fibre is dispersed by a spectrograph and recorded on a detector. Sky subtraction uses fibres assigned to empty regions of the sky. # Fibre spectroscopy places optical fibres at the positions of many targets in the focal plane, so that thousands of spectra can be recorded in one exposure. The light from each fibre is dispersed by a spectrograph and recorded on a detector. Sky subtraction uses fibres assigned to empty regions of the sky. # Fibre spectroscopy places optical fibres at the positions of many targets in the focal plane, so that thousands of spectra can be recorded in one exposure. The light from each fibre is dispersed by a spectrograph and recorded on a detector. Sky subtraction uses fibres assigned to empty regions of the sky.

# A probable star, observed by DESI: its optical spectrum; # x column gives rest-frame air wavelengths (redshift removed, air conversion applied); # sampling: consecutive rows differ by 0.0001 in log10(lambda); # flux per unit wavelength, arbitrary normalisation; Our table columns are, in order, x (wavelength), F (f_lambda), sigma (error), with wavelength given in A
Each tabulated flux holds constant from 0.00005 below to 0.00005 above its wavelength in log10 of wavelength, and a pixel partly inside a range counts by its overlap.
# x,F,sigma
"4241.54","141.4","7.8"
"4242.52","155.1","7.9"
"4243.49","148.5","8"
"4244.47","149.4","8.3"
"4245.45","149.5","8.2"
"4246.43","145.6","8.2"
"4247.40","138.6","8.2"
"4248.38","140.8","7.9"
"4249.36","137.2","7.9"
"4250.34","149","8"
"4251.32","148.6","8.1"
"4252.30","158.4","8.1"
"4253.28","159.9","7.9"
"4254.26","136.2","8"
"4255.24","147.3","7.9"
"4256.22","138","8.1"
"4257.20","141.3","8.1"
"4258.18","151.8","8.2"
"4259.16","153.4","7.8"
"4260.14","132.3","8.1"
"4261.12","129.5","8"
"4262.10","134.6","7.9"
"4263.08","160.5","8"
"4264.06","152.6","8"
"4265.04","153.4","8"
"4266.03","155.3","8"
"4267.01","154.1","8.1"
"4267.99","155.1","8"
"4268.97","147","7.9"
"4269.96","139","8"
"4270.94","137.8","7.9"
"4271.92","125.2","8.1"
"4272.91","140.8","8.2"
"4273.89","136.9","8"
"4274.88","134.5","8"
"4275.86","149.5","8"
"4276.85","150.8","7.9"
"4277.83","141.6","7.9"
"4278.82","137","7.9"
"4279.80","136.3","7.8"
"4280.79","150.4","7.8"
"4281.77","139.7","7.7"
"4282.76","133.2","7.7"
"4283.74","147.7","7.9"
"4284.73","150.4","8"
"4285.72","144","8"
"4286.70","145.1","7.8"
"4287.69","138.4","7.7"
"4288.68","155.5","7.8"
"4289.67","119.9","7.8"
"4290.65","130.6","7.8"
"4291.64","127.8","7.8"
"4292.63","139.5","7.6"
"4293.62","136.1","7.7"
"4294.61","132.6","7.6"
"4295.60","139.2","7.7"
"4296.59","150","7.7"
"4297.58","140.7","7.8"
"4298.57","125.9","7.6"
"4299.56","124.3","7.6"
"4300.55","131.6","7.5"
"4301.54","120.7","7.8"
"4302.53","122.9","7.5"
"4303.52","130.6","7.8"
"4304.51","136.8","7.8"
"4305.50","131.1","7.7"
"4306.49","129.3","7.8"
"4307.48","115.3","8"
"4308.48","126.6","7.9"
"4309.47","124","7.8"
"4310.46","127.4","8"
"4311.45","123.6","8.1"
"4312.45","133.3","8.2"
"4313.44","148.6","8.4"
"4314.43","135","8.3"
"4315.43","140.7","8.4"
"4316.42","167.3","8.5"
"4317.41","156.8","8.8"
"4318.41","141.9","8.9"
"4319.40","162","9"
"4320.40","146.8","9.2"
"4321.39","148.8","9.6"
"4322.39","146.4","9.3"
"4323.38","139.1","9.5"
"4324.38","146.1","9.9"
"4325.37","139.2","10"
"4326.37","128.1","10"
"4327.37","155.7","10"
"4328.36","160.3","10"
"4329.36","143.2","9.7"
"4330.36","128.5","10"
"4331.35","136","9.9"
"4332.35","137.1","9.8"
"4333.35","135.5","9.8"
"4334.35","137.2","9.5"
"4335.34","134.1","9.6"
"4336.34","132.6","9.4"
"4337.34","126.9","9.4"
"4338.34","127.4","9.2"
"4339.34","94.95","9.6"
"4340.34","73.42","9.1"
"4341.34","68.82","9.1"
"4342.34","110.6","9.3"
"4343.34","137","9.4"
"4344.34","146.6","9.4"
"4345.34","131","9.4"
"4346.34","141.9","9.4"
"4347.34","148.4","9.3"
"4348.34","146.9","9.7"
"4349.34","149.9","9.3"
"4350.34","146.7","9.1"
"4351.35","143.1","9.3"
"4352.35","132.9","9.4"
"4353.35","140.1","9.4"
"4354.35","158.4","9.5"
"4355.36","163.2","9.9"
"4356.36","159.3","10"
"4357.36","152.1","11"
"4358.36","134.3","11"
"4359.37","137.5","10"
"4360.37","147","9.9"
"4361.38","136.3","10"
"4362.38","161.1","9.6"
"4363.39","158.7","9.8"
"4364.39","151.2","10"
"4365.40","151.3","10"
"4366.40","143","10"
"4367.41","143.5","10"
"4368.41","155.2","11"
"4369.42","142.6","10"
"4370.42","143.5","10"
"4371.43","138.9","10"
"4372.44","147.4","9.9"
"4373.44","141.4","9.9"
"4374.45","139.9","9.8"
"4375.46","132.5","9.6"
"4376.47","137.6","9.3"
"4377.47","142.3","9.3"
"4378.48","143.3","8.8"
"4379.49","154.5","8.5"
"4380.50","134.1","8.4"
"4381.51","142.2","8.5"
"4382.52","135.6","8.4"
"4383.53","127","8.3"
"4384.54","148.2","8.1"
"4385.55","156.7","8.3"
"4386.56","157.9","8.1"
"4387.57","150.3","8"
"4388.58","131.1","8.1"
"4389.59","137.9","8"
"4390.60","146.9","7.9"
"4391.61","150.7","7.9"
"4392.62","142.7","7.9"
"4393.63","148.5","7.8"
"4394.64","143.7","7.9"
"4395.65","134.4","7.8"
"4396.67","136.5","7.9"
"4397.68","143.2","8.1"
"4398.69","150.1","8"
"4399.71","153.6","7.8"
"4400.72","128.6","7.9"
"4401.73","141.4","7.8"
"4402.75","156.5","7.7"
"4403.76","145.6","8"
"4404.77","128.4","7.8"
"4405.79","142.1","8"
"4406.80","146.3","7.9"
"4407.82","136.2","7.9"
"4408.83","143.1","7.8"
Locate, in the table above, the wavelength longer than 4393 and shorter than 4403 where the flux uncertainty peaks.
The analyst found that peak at 4397.68 A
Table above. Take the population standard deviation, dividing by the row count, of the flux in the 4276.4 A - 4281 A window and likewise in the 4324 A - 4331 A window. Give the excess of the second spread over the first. 5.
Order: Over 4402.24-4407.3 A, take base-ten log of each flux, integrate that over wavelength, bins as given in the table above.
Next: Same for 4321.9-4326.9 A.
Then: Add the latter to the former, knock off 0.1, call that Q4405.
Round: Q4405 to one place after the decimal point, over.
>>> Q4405 21.5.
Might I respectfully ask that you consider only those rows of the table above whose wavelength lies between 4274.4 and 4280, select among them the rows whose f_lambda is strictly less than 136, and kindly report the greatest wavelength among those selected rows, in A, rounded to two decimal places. 4274.88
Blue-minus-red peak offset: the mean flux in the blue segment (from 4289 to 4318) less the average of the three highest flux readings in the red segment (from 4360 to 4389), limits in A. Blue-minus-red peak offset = -26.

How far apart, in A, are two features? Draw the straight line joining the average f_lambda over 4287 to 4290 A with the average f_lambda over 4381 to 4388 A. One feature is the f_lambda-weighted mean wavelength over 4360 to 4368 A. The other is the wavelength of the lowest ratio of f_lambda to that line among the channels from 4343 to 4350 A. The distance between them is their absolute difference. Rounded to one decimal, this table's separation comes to 18.5 A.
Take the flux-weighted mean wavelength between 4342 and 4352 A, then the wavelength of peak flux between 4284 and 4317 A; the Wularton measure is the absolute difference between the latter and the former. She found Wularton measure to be 30.6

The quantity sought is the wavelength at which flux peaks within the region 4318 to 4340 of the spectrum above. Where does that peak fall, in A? 4319.40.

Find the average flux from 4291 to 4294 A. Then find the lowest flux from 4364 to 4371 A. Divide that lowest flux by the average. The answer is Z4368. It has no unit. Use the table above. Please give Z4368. 1.06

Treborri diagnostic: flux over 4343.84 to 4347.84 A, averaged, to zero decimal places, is 142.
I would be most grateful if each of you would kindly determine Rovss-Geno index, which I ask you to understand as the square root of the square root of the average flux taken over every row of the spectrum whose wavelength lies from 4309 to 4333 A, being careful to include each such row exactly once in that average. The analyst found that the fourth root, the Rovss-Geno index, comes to 3.45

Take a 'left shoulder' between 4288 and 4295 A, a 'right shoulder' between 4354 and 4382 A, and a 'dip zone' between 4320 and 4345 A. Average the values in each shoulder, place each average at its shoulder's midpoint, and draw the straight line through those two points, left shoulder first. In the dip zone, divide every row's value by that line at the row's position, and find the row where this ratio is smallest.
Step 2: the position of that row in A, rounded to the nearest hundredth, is 4341.34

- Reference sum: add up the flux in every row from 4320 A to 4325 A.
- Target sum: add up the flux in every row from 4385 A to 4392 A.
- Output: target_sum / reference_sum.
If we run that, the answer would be 1.42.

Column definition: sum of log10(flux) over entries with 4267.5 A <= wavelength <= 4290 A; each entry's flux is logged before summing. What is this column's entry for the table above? 49.5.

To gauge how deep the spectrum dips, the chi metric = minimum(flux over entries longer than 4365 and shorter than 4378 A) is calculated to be 132.5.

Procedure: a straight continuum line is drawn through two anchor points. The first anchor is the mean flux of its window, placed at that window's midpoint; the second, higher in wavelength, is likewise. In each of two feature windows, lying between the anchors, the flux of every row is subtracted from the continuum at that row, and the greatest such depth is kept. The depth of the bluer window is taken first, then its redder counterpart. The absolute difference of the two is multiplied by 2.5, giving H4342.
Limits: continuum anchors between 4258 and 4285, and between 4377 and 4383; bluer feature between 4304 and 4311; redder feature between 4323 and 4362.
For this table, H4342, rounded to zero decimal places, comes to 115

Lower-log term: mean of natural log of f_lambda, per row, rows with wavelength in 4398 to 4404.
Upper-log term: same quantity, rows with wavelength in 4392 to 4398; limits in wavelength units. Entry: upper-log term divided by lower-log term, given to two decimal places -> 0.99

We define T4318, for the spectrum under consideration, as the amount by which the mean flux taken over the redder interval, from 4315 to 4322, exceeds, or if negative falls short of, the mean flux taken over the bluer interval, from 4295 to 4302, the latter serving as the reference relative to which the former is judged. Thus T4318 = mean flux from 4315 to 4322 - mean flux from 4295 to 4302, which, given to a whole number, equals 19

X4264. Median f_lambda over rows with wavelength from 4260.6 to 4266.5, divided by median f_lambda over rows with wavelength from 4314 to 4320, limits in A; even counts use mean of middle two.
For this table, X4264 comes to 1.02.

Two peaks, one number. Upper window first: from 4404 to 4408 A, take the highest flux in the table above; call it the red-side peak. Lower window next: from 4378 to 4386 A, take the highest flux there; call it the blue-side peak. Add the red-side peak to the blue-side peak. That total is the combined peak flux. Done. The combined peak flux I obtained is 303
